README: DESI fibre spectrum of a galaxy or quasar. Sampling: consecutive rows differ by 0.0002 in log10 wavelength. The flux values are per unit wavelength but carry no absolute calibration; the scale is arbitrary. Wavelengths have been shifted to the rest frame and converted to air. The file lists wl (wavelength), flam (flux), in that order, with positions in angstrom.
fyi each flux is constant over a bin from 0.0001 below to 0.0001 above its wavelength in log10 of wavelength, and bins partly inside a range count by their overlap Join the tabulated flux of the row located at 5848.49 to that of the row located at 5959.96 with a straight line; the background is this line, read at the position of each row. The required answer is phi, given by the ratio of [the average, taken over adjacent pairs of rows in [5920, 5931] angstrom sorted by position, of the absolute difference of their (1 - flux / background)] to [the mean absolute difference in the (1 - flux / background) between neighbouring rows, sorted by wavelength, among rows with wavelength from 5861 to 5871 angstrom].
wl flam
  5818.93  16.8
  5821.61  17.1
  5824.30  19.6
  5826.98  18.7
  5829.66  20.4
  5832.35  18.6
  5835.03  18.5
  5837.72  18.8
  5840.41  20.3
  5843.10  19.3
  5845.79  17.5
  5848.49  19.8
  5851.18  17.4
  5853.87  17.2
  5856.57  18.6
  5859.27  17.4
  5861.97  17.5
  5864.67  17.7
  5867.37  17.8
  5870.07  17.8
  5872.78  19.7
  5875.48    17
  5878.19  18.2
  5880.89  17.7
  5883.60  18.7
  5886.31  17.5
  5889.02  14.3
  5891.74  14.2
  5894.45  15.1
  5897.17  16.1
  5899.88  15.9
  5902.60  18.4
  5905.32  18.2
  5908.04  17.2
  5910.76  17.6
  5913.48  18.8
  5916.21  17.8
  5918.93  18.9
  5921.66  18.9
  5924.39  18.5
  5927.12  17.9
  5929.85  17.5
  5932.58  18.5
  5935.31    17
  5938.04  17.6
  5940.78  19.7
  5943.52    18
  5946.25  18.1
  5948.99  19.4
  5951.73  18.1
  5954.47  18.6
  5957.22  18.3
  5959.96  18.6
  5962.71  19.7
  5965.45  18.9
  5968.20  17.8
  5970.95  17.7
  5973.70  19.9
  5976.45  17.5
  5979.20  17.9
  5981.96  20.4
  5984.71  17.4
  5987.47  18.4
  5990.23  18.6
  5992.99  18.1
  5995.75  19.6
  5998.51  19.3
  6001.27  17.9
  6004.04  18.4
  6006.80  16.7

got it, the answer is 3.6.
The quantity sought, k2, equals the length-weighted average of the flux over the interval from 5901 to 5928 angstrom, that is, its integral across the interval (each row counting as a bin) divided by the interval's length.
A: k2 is 18.2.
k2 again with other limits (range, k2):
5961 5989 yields 18.6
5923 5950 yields 18.2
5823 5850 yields 19.1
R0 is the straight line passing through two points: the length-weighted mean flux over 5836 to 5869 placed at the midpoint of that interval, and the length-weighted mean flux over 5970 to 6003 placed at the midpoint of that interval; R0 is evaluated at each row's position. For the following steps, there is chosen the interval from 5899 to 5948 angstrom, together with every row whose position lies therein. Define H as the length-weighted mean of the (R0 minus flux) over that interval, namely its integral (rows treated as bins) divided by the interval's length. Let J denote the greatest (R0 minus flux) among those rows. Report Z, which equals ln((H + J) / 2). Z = 0.4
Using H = 0.4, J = 2.5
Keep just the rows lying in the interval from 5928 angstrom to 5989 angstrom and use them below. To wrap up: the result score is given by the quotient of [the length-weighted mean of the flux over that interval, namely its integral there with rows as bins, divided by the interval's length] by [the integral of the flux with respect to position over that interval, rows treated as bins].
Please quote 0.016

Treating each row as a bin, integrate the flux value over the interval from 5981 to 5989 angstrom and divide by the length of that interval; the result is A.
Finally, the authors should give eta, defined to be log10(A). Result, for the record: 1.271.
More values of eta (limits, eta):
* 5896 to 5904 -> 1.226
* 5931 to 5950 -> 1.263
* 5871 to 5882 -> 1.259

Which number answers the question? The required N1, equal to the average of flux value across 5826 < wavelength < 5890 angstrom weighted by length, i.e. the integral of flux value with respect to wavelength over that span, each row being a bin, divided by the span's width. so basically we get 18.2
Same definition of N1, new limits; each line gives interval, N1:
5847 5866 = 17.9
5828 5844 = 19.3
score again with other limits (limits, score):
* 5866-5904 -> 0.026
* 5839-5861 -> 0.045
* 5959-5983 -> 0.042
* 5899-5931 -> 0.031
